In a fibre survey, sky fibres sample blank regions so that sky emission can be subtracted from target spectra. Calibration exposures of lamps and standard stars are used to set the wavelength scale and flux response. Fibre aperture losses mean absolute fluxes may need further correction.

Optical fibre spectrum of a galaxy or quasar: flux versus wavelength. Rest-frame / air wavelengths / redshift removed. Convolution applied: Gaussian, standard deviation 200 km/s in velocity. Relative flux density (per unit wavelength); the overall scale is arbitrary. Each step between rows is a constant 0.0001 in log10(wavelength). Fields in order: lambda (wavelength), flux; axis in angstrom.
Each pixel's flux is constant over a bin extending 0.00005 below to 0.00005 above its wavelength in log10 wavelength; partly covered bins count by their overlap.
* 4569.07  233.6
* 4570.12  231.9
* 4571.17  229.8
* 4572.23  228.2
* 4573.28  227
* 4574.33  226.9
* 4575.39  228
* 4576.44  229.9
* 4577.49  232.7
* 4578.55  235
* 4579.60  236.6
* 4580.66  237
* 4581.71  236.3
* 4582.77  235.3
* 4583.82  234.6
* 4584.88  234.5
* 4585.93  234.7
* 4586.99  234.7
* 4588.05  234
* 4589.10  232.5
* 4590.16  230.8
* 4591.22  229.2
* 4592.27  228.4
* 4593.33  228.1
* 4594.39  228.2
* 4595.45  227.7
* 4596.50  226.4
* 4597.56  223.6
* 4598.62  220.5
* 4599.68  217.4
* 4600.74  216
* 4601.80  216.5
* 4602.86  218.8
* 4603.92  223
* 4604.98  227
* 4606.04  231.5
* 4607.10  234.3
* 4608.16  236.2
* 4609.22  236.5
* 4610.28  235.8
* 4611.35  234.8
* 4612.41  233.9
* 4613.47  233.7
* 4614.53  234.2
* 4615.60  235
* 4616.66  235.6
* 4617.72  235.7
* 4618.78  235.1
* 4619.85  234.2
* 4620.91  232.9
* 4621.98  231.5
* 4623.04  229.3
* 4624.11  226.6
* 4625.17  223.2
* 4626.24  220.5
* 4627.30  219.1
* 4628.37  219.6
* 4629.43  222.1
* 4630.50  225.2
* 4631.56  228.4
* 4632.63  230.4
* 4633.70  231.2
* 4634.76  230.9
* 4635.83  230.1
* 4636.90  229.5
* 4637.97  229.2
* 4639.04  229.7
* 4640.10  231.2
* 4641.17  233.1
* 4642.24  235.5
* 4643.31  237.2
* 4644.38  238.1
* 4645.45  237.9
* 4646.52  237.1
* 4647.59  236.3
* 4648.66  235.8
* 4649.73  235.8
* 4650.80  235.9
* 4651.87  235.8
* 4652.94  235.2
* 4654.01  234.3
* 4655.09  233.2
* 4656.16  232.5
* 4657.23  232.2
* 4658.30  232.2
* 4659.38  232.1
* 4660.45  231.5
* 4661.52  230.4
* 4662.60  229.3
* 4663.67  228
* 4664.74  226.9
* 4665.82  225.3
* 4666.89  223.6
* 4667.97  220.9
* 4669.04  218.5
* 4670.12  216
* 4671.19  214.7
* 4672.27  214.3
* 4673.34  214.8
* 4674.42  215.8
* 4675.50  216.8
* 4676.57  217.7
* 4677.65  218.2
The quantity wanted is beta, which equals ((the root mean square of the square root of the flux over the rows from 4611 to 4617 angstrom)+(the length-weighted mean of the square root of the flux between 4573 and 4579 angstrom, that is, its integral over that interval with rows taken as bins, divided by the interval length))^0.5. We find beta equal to 5.52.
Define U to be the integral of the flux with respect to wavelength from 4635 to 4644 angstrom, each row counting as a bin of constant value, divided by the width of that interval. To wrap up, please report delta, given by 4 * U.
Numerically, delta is 927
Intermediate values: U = 232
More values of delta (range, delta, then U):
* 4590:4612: 909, 227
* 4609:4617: 939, 235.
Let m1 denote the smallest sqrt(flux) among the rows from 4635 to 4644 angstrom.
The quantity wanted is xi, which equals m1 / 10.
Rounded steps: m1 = 15.1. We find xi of 1.51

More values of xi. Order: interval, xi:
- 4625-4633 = 1.48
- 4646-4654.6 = 1.53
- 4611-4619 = 1.53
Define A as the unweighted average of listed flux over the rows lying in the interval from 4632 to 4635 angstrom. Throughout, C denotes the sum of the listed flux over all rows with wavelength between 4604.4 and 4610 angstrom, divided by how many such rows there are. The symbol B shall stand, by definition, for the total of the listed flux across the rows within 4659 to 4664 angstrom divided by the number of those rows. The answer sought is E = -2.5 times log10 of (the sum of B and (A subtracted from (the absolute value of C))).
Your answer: -5.92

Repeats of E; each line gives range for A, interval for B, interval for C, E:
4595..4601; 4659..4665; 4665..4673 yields -5.89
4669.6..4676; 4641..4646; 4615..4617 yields -6.02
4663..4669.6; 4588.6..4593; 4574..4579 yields -5.94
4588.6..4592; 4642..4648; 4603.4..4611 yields -5.94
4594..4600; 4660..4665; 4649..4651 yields -5.96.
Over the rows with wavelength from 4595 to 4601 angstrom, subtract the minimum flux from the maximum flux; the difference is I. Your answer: 11.7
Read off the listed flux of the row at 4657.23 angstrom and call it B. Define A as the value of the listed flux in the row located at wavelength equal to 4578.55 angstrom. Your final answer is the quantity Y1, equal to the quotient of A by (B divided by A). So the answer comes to 238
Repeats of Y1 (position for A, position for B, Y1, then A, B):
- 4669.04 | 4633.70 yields 206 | 218.5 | 231.2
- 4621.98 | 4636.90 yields 234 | 231.5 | 229.5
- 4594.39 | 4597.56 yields 233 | 228.2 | 223.6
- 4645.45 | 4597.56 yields 253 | 237.9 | 223.6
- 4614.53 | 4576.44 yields 239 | 234.2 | 229.9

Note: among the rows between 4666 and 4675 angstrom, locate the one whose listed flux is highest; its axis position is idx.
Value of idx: 4666.89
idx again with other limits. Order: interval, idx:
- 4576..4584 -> 4580.66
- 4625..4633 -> 4632.63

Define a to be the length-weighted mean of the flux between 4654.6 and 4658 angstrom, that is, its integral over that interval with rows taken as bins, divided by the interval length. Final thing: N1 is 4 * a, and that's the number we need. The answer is 932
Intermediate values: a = 233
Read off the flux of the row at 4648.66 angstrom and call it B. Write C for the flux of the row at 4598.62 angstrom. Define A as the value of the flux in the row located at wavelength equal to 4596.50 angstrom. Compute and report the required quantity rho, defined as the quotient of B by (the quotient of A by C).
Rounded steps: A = 226.4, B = 235.8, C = 220.5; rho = 230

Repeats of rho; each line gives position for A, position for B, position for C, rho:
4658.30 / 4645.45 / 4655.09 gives 239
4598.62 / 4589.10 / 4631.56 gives 241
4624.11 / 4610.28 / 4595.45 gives 237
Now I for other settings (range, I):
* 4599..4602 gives 1.4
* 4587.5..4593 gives 5.6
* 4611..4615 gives 1.1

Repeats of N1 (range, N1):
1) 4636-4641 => 921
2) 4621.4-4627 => 904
